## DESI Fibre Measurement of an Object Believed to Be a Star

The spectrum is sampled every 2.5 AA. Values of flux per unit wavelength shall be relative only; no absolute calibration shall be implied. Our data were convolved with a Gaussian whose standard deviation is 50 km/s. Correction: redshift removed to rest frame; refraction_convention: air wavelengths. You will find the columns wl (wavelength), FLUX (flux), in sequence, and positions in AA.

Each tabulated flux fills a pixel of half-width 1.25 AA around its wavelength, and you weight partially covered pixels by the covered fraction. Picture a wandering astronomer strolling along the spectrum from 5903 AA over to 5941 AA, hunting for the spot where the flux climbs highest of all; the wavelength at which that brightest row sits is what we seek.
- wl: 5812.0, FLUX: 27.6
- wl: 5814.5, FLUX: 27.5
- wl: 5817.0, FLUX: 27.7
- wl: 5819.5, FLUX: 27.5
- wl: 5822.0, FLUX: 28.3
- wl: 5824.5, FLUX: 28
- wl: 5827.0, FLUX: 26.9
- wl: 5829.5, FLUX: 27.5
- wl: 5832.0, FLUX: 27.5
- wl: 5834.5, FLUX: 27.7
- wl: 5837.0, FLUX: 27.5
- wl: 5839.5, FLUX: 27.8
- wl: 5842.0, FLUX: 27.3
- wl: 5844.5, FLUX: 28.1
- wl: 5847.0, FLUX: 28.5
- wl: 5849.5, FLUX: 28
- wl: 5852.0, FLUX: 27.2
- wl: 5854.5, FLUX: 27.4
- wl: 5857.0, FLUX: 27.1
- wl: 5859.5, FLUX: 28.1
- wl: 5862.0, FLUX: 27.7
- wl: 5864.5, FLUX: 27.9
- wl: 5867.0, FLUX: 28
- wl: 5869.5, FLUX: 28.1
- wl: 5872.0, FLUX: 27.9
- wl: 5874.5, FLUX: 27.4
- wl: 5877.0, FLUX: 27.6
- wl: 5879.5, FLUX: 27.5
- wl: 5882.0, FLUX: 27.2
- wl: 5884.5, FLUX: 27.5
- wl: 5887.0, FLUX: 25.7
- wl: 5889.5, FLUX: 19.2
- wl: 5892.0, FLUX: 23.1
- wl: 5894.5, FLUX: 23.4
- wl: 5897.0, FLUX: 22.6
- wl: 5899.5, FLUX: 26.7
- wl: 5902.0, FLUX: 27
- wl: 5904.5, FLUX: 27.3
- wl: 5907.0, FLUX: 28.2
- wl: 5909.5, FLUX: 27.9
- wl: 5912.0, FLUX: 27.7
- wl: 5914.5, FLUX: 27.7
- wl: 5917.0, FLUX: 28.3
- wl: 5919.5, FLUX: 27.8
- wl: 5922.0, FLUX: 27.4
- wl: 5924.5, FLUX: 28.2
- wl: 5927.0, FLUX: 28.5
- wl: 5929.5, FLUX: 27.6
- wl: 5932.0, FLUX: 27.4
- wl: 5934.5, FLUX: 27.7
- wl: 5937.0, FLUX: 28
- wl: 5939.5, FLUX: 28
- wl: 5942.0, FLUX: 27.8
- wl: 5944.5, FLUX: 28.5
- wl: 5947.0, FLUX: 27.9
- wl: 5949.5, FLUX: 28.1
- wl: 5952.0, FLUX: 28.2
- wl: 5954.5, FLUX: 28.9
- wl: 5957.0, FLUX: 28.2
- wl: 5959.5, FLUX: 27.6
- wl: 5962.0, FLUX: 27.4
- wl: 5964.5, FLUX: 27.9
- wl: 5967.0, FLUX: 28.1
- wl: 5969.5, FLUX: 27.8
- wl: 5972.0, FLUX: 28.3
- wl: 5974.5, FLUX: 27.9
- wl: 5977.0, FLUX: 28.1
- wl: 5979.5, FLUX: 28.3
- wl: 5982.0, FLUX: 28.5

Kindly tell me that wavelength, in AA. 5927.0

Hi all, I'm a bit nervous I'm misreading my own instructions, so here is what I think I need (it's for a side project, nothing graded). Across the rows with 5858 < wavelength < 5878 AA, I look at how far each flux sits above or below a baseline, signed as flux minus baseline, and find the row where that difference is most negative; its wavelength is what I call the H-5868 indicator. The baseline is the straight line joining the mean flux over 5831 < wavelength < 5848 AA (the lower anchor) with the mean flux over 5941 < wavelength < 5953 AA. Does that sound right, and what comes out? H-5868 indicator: 5874.5 AA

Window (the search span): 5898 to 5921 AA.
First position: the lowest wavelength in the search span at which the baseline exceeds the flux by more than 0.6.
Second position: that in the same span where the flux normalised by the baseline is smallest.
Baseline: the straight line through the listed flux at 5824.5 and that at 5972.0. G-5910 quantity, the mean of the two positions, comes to 5899.5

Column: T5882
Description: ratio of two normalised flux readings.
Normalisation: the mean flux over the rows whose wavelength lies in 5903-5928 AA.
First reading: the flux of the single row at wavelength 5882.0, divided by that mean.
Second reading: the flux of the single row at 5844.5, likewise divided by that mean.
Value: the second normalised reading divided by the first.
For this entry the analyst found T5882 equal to 1.03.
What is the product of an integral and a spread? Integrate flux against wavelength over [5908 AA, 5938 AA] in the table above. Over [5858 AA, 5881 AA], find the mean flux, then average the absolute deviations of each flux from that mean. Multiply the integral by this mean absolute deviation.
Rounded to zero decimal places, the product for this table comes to 186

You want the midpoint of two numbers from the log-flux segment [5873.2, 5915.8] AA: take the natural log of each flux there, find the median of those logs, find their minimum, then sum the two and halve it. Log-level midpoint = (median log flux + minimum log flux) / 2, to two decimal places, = 3.13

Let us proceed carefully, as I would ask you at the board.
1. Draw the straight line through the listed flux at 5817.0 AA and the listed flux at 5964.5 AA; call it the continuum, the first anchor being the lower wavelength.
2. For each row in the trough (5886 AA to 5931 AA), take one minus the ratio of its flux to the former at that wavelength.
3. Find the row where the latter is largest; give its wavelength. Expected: 5889.5 AA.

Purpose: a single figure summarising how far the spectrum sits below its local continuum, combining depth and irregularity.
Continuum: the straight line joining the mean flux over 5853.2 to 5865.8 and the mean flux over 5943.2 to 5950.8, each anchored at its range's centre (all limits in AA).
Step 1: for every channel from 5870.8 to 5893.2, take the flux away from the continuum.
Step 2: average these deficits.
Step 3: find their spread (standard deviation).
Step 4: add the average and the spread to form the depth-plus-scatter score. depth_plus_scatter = 5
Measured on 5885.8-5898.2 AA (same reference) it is 7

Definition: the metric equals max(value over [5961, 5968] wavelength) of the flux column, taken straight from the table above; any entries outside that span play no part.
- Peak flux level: 28.1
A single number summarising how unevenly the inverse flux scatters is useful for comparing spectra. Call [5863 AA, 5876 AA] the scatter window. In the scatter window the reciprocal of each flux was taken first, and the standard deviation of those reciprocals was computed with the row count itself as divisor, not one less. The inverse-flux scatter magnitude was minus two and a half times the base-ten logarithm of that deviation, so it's 8.8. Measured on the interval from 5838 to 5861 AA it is 8.1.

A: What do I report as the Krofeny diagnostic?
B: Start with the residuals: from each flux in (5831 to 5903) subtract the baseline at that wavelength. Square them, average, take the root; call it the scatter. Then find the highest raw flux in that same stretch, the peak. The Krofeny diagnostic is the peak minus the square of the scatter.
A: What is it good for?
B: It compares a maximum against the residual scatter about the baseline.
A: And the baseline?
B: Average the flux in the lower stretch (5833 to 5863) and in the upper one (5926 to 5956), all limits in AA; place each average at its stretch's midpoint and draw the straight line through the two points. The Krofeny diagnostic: 23.1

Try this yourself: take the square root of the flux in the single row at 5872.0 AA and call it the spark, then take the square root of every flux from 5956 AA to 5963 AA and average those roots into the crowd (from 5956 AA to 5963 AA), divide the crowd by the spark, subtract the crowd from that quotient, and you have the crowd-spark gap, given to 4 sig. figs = -4.269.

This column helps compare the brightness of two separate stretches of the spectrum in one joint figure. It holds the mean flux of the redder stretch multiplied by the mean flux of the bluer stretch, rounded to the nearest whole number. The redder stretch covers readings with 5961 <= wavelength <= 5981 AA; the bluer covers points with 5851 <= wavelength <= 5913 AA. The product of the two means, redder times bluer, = 745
